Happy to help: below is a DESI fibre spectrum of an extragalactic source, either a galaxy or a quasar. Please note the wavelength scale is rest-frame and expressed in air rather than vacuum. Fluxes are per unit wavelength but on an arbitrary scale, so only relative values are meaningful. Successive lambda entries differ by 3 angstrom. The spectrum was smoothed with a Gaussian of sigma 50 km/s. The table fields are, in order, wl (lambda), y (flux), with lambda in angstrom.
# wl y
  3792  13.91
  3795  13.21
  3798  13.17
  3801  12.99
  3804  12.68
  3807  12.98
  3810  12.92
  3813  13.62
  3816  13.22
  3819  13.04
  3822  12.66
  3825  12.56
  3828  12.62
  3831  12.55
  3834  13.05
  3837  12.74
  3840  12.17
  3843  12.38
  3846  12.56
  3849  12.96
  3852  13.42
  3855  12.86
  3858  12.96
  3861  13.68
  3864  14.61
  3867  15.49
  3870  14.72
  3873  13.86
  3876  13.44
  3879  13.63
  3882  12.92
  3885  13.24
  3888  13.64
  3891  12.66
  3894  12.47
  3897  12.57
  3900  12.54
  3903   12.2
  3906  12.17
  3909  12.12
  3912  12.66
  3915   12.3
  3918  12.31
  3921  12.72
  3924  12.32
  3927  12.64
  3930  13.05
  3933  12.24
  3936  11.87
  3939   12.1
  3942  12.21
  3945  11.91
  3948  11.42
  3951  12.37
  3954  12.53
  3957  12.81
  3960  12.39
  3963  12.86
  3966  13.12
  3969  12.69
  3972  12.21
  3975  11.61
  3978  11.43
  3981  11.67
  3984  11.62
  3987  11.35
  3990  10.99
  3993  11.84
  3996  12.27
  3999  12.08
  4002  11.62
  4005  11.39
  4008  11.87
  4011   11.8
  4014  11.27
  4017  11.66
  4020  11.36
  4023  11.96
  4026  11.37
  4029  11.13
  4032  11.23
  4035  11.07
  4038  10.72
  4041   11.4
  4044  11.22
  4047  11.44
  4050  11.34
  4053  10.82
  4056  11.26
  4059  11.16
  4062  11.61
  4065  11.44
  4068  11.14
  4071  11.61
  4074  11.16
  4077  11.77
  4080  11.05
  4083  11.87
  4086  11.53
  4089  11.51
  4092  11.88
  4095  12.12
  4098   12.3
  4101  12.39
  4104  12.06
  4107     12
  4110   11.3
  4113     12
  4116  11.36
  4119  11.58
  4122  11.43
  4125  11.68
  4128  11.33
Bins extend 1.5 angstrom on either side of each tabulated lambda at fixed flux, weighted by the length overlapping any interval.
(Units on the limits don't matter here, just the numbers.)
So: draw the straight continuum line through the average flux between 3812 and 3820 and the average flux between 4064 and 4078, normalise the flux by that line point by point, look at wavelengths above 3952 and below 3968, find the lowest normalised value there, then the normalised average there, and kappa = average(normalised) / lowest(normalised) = 1.03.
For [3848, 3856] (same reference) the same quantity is 1.02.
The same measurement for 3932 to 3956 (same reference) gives 1.06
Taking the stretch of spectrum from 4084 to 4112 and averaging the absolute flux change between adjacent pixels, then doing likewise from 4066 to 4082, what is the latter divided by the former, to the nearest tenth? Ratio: 2.3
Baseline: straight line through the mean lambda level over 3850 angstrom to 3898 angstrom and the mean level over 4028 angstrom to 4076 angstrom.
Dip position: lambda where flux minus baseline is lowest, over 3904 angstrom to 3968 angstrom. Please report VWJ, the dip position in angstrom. 3948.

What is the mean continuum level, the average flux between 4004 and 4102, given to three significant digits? 11.5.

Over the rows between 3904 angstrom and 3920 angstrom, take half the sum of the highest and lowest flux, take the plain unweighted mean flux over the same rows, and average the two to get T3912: 12.4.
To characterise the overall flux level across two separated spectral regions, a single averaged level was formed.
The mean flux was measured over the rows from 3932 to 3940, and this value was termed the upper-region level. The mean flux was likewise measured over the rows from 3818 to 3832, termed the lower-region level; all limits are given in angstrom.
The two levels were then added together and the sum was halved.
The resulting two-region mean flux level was 12.4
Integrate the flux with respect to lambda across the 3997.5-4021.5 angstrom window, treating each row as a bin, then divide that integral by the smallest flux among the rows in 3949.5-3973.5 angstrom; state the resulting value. 22.9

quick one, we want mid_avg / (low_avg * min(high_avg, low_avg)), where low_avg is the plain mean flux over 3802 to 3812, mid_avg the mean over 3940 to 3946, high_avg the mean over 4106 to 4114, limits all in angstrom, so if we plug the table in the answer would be 0.0797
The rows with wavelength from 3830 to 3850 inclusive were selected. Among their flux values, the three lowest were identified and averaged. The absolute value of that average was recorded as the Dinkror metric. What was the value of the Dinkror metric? 12.4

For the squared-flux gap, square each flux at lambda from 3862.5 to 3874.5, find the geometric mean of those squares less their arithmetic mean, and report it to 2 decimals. -0.67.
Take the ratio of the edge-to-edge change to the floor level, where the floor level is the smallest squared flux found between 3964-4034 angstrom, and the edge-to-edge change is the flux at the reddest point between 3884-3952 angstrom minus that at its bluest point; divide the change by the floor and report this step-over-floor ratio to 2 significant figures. -0.0072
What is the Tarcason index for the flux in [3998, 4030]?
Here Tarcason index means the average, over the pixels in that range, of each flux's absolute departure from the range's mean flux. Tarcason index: 0.262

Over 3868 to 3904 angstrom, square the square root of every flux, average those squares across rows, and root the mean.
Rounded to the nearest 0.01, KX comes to 3.63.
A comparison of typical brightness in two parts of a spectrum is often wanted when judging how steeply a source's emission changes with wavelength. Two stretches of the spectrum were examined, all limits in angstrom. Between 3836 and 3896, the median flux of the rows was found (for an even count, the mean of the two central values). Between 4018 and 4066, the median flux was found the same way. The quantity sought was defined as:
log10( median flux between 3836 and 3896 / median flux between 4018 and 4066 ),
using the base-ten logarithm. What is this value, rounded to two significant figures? 0.064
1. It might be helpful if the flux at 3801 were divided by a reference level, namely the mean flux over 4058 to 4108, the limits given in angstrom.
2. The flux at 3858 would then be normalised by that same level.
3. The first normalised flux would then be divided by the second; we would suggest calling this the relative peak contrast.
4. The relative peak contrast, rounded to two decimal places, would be 1.00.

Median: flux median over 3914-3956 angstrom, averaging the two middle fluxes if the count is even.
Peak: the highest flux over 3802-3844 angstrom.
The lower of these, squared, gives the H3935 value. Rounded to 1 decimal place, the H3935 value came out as 151.4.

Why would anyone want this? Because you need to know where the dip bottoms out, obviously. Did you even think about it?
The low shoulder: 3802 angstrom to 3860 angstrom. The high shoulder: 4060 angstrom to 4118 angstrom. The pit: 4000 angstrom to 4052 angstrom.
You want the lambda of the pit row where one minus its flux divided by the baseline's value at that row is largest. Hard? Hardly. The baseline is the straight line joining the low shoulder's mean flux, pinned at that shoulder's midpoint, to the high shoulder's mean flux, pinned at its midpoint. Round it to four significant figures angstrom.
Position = 4038 angstrom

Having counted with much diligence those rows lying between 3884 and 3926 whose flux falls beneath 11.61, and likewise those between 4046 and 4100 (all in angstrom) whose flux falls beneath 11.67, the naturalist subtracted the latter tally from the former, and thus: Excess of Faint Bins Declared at -13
